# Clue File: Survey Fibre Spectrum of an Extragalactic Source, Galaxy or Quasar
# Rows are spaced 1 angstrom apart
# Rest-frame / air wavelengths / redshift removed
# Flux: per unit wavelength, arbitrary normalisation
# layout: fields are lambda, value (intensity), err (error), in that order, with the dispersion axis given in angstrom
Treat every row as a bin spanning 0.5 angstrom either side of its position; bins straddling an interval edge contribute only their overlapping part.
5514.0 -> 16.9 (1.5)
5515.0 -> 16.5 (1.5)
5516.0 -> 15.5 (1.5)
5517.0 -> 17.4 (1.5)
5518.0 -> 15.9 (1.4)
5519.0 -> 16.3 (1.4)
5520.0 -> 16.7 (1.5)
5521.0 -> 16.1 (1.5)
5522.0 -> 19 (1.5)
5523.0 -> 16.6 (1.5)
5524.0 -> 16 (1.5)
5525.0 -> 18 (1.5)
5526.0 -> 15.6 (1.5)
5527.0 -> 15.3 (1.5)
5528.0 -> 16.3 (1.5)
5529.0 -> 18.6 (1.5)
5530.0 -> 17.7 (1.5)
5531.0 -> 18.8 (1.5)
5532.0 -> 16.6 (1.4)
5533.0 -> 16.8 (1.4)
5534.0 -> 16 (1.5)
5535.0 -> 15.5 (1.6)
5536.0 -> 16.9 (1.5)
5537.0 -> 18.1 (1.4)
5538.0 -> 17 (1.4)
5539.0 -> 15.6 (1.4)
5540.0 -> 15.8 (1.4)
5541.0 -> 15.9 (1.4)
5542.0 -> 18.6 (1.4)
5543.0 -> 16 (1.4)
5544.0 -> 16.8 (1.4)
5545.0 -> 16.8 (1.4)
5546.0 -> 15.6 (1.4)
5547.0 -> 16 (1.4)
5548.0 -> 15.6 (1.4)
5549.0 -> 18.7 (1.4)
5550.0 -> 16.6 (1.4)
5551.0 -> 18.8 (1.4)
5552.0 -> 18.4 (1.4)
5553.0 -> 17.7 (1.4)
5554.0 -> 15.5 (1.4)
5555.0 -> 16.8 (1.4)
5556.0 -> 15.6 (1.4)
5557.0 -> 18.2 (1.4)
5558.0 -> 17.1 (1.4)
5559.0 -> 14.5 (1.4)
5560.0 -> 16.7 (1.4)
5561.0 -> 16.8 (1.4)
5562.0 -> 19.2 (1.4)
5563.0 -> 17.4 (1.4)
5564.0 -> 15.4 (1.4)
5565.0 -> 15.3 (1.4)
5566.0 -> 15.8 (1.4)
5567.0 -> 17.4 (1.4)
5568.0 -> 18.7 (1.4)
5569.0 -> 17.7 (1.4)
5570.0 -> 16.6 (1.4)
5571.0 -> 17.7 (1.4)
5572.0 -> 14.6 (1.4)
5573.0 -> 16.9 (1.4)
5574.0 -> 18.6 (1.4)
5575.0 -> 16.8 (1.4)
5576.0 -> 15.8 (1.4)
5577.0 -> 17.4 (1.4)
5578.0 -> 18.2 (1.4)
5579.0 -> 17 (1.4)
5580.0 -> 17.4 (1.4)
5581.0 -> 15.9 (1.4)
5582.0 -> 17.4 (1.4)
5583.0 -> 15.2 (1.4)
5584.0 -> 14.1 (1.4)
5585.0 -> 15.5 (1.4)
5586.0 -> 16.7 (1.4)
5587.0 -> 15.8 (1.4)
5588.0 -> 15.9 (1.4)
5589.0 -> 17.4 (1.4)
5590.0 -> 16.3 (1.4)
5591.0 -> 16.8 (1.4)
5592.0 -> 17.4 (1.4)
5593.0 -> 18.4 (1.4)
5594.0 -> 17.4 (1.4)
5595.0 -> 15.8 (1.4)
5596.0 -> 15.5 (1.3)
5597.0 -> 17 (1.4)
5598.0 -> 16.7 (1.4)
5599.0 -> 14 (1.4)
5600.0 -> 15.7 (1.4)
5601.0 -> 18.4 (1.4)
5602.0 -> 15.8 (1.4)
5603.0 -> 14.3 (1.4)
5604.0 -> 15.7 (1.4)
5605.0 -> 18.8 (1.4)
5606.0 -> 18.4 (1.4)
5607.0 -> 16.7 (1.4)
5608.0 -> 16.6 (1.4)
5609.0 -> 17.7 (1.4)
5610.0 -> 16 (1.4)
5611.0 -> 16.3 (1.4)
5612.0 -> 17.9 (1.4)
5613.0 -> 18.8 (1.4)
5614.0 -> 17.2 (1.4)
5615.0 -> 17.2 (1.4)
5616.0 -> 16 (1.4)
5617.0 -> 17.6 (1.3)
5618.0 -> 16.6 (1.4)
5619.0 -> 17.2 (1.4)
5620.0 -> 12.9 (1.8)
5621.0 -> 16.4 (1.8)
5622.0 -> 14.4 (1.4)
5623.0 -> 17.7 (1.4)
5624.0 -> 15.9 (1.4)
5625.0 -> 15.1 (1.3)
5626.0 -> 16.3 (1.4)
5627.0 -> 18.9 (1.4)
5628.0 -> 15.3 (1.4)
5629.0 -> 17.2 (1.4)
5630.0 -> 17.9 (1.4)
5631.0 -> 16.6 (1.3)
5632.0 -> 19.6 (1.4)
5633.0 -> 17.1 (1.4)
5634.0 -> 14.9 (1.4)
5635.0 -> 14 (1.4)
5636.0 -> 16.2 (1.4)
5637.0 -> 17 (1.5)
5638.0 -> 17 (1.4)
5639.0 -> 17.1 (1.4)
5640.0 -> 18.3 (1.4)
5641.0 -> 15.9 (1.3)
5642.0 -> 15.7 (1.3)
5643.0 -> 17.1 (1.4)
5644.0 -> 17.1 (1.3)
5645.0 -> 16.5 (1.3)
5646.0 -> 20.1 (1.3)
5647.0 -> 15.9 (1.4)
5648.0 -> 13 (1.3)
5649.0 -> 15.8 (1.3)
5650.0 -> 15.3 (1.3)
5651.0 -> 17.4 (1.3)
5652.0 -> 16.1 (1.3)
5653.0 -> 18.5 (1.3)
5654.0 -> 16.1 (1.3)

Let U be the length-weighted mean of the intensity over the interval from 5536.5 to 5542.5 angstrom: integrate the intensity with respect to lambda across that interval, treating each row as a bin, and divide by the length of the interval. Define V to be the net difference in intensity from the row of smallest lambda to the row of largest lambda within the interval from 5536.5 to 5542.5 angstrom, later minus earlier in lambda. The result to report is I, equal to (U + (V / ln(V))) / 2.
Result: 8.1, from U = 16.8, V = 0.5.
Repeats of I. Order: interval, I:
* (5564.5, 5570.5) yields 10.9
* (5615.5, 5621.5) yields 7.8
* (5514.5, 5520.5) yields 8.1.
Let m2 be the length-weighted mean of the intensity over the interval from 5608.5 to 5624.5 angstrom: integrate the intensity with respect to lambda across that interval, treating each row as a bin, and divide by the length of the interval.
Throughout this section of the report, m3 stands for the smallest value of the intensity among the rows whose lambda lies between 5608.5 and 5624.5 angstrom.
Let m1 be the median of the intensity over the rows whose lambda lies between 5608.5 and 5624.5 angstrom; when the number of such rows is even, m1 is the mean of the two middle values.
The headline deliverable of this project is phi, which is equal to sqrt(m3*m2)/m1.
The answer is 0.87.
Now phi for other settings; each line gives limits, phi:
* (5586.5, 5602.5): 0.92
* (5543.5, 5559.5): 0.93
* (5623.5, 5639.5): 0.91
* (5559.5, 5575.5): 0.93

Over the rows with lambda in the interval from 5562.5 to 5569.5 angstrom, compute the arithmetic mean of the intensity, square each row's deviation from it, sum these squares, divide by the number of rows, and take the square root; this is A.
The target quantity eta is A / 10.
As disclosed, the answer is 0.122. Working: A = 1.22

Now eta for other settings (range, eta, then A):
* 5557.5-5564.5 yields 0.139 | 1.39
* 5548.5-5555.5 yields 0.115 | 1.15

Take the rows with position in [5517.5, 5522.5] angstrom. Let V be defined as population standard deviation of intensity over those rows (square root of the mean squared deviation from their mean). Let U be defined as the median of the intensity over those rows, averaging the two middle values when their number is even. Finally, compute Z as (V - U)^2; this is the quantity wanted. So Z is 230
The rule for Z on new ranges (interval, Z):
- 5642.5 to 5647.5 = 245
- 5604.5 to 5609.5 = 283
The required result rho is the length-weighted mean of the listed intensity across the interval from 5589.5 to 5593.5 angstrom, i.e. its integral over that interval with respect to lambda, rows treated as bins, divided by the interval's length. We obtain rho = 17.2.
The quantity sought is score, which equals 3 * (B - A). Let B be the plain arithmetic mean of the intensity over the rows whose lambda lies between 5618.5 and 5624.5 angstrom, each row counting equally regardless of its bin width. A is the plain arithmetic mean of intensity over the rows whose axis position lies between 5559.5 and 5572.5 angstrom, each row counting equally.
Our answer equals -3.4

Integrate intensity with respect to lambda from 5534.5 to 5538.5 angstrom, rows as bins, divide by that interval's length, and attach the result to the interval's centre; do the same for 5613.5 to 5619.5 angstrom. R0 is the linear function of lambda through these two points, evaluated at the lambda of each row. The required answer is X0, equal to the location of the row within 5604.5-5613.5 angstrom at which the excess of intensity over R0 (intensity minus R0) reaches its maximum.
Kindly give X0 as 5605.0 angstrom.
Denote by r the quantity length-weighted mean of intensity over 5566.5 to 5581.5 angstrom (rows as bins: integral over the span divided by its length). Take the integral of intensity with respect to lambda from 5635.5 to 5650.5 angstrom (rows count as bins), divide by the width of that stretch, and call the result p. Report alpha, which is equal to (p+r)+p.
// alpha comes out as 50.2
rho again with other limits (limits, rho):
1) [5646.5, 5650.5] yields 15.0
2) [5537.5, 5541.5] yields 16.1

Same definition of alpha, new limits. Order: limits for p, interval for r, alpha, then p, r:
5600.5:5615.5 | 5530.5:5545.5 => 50.9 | 17.1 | 16.7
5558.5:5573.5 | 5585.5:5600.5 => 49.9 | 16.7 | 16.5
